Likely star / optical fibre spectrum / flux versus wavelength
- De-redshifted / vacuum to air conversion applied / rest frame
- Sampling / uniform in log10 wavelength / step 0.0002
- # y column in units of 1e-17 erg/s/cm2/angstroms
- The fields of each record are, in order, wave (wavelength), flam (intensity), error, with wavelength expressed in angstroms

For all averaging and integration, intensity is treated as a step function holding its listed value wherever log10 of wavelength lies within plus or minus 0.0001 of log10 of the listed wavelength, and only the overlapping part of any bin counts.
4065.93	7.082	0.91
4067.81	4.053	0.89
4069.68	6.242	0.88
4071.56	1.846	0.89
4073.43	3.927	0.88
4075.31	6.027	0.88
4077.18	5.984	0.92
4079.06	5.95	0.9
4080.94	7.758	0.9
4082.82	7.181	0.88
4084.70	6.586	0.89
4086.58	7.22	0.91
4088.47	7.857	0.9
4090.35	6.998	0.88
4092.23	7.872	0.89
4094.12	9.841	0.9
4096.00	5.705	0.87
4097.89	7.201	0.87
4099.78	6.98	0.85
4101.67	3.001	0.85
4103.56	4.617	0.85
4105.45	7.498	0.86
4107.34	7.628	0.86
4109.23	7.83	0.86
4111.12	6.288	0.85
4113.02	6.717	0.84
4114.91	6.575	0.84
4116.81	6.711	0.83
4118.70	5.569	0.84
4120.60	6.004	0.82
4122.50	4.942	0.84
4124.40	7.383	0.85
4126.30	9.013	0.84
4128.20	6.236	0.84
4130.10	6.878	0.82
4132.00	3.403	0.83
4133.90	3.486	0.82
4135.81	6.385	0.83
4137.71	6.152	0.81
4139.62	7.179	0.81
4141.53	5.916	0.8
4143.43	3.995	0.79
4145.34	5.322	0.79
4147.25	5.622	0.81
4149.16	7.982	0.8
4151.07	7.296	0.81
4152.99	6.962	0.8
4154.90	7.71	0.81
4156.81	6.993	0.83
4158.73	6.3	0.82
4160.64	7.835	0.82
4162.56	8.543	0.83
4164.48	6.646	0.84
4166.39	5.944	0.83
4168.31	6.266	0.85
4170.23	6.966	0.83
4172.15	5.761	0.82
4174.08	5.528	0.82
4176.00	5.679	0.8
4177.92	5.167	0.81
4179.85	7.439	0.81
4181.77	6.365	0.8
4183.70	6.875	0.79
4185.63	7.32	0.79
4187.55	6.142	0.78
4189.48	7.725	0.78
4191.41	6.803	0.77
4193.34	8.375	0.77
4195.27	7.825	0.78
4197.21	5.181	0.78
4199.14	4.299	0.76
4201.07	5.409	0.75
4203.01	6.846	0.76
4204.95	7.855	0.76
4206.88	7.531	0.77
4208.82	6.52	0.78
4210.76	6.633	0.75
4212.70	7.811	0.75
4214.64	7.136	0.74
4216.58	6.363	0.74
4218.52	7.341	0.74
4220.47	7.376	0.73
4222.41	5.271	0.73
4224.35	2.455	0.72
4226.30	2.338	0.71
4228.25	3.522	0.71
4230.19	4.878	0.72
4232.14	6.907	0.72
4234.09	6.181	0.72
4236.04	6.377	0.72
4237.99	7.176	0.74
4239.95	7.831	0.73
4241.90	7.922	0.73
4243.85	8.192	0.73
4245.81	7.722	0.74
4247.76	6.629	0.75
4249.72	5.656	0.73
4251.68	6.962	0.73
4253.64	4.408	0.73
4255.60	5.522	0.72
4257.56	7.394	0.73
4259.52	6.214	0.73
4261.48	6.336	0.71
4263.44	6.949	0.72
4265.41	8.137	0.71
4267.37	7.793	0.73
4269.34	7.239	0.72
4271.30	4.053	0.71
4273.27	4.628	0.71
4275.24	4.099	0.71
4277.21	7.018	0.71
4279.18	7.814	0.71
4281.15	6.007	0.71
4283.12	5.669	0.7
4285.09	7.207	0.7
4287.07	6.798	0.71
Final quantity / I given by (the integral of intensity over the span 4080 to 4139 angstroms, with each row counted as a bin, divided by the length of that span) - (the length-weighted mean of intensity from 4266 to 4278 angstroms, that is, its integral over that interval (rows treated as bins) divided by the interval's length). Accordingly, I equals 0.7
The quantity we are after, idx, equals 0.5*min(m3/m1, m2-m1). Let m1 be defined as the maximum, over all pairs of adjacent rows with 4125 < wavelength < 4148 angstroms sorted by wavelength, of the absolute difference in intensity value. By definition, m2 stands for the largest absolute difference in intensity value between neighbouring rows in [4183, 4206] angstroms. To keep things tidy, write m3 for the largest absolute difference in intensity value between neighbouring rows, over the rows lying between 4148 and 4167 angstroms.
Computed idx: -0.4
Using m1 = 3.5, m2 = 2.6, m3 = 1.9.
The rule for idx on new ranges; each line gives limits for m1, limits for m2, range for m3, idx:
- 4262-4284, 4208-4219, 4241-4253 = -1.0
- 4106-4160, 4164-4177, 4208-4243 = -1.1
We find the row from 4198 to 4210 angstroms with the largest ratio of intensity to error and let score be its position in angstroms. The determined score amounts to 4204.95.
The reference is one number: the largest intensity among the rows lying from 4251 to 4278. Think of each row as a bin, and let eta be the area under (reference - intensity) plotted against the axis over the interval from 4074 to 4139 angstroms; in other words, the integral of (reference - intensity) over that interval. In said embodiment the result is 106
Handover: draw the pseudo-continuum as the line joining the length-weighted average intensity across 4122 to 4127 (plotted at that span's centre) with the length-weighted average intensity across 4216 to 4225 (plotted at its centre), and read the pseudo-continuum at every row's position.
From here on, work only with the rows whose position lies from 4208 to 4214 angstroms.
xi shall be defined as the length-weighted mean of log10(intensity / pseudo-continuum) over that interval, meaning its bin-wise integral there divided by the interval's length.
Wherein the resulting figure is 0.067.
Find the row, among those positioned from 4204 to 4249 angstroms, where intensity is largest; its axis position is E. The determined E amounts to 4243.85 angstroms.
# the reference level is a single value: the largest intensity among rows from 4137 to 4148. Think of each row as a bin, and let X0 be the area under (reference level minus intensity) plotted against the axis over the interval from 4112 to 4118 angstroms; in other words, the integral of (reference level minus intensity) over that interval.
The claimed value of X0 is 3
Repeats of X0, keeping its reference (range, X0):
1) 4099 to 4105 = 13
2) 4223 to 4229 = 26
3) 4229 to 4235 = 8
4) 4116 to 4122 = 7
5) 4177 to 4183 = 5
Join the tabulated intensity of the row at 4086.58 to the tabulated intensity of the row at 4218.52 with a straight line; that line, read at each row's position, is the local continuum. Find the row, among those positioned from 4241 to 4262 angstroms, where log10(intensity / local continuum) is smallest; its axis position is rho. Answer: 4253.64 angstroms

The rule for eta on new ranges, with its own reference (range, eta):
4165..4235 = 134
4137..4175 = 60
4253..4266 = 22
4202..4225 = 34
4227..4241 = 29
